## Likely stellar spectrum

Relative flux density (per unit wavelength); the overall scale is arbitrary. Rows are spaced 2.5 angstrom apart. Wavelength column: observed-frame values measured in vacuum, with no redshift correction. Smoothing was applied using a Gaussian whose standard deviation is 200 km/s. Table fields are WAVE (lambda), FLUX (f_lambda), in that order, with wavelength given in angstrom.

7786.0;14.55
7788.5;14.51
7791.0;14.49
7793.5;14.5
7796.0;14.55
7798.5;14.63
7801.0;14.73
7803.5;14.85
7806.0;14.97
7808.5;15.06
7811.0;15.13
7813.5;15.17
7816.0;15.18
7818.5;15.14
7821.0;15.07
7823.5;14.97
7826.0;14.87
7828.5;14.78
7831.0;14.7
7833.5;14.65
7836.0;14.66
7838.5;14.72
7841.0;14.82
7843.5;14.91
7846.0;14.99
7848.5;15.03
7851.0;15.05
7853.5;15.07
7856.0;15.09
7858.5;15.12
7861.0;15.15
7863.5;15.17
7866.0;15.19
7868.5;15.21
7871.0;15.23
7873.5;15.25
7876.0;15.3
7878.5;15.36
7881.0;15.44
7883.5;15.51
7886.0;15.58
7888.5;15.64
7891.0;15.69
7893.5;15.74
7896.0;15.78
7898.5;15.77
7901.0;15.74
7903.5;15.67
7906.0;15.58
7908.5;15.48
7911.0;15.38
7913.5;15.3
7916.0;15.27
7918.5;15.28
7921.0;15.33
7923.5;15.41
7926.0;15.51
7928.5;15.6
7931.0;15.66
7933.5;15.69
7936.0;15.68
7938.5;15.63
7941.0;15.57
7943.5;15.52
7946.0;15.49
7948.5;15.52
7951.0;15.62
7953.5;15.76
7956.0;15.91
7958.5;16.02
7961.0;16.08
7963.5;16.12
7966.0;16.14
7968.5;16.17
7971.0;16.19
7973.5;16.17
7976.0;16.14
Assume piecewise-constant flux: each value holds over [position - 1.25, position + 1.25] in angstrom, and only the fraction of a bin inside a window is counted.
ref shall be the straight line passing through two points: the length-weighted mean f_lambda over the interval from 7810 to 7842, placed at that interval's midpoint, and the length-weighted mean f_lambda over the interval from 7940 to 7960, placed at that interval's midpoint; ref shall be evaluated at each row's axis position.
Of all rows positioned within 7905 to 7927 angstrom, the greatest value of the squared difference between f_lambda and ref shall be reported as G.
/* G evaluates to 0.04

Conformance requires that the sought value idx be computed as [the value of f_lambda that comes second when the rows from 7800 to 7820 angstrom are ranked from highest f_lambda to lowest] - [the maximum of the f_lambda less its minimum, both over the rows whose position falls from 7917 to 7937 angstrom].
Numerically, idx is 14.8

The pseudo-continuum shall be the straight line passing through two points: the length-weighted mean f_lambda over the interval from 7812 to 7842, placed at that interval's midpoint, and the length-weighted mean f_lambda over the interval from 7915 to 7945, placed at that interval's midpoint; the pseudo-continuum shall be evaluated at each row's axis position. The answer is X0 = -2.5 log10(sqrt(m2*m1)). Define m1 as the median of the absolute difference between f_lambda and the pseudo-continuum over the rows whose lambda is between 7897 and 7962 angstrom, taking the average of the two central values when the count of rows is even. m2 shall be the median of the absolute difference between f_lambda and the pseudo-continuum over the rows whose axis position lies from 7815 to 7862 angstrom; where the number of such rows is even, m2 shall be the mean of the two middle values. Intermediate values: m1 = 0.125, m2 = 0.09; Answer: 2.4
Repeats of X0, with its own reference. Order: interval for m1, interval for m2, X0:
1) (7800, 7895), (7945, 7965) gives 2.0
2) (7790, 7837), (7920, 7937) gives 2.0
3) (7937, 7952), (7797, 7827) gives 2.3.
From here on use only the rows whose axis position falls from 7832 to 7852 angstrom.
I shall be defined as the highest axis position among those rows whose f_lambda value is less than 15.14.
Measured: 7851.0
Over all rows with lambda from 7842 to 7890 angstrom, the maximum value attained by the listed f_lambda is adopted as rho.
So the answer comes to 15.64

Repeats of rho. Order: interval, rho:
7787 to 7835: 15.18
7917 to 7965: 16.12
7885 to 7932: 15.78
